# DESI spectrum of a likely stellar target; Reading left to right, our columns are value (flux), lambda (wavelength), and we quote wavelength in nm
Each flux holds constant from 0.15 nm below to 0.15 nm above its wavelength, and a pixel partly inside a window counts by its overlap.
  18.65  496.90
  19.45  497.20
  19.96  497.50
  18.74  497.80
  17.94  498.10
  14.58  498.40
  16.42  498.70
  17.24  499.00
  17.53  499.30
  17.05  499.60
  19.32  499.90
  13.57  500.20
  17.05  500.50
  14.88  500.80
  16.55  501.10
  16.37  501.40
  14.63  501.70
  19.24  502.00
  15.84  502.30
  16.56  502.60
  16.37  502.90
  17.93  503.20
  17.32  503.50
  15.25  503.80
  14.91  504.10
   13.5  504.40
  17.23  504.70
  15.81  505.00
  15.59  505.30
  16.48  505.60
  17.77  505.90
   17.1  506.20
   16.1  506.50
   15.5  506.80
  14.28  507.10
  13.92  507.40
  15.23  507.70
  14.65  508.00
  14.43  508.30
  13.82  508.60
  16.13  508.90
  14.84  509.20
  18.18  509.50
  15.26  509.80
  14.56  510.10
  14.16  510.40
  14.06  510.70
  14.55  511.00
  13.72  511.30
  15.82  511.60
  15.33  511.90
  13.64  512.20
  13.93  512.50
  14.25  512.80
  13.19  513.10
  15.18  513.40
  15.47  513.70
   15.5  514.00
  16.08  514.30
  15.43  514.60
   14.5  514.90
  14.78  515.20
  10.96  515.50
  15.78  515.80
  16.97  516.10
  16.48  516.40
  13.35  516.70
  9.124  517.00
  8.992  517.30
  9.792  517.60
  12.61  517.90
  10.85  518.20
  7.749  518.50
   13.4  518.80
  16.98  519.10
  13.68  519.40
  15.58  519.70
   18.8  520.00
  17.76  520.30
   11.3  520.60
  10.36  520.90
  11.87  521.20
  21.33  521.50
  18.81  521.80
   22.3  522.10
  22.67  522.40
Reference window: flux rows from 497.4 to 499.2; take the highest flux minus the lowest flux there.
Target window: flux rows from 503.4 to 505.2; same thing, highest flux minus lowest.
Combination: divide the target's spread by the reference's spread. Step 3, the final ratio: 0.7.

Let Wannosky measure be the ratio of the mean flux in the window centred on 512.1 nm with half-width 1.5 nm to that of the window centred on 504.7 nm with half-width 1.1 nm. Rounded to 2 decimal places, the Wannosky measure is 0.92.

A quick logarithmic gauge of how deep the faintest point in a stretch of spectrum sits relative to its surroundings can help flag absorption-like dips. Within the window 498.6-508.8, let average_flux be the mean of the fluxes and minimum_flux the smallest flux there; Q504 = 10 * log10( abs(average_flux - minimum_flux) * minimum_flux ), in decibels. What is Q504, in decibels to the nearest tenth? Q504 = 15.4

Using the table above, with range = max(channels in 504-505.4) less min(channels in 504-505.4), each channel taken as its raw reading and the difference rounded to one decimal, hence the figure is 3.7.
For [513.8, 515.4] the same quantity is 1.6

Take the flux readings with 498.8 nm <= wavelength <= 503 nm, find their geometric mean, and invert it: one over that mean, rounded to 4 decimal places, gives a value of 0.0606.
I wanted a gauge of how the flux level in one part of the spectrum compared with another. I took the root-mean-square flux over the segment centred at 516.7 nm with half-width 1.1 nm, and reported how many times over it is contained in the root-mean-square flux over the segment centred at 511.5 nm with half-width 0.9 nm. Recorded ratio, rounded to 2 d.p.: 1.09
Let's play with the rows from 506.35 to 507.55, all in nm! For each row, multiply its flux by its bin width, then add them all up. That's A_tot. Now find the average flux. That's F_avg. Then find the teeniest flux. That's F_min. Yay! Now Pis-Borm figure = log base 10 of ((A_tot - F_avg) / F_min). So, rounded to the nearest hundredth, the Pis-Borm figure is -0.67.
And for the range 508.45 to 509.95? -0.25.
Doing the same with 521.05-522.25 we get -0.50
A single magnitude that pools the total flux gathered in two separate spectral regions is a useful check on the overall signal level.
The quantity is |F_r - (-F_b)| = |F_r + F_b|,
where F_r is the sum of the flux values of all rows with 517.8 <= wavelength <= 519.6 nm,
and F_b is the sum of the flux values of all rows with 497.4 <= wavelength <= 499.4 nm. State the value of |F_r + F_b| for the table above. 198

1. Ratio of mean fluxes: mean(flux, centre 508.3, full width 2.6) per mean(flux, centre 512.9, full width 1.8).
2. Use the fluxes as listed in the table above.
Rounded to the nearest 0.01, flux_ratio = 1.05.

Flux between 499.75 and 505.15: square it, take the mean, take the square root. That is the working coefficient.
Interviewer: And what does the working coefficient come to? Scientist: 16.3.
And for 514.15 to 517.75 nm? 13.8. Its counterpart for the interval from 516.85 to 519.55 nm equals 11.8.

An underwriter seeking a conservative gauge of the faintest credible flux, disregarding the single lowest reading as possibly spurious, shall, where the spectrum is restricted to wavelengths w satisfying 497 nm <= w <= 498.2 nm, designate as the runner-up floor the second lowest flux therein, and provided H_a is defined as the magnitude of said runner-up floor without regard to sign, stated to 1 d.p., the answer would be 18.7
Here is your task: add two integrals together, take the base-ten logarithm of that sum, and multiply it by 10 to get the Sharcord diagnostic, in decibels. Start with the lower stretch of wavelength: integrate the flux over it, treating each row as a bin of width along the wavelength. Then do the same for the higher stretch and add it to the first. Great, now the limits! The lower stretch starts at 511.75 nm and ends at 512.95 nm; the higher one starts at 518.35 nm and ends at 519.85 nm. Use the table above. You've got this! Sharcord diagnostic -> 15.7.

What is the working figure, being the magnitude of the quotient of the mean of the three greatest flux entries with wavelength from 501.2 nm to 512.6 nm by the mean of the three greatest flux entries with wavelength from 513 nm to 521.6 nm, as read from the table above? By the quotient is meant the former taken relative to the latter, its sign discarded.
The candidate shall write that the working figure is 0.96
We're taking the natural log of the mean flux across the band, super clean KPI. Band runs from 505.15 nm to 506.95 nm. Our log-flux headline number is 2.80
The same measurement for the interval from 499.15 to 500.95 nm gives 2.81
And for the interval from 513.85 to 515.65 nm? 2.68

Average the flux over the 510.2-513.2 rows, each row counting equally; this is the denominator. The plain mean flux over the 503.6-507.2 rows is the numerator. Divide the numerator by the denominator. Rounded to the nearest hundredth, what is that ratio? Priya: 1.11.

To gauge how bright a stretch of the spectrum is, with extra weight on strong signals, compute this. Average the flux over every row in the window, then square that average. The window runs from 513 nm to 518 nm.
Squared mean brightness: 190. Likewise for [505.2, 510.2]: 241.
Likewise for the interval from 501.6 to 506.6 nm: 267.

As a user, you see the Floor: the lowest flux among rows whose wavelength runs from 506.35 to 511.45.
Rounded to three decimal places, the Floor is 13.720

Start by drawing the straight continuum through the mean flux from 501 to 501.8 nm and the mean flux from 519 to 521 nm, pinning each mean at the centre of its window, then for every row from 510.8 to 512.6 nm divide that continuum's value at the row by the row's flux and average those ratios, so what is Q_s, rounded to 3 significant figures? 1.06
